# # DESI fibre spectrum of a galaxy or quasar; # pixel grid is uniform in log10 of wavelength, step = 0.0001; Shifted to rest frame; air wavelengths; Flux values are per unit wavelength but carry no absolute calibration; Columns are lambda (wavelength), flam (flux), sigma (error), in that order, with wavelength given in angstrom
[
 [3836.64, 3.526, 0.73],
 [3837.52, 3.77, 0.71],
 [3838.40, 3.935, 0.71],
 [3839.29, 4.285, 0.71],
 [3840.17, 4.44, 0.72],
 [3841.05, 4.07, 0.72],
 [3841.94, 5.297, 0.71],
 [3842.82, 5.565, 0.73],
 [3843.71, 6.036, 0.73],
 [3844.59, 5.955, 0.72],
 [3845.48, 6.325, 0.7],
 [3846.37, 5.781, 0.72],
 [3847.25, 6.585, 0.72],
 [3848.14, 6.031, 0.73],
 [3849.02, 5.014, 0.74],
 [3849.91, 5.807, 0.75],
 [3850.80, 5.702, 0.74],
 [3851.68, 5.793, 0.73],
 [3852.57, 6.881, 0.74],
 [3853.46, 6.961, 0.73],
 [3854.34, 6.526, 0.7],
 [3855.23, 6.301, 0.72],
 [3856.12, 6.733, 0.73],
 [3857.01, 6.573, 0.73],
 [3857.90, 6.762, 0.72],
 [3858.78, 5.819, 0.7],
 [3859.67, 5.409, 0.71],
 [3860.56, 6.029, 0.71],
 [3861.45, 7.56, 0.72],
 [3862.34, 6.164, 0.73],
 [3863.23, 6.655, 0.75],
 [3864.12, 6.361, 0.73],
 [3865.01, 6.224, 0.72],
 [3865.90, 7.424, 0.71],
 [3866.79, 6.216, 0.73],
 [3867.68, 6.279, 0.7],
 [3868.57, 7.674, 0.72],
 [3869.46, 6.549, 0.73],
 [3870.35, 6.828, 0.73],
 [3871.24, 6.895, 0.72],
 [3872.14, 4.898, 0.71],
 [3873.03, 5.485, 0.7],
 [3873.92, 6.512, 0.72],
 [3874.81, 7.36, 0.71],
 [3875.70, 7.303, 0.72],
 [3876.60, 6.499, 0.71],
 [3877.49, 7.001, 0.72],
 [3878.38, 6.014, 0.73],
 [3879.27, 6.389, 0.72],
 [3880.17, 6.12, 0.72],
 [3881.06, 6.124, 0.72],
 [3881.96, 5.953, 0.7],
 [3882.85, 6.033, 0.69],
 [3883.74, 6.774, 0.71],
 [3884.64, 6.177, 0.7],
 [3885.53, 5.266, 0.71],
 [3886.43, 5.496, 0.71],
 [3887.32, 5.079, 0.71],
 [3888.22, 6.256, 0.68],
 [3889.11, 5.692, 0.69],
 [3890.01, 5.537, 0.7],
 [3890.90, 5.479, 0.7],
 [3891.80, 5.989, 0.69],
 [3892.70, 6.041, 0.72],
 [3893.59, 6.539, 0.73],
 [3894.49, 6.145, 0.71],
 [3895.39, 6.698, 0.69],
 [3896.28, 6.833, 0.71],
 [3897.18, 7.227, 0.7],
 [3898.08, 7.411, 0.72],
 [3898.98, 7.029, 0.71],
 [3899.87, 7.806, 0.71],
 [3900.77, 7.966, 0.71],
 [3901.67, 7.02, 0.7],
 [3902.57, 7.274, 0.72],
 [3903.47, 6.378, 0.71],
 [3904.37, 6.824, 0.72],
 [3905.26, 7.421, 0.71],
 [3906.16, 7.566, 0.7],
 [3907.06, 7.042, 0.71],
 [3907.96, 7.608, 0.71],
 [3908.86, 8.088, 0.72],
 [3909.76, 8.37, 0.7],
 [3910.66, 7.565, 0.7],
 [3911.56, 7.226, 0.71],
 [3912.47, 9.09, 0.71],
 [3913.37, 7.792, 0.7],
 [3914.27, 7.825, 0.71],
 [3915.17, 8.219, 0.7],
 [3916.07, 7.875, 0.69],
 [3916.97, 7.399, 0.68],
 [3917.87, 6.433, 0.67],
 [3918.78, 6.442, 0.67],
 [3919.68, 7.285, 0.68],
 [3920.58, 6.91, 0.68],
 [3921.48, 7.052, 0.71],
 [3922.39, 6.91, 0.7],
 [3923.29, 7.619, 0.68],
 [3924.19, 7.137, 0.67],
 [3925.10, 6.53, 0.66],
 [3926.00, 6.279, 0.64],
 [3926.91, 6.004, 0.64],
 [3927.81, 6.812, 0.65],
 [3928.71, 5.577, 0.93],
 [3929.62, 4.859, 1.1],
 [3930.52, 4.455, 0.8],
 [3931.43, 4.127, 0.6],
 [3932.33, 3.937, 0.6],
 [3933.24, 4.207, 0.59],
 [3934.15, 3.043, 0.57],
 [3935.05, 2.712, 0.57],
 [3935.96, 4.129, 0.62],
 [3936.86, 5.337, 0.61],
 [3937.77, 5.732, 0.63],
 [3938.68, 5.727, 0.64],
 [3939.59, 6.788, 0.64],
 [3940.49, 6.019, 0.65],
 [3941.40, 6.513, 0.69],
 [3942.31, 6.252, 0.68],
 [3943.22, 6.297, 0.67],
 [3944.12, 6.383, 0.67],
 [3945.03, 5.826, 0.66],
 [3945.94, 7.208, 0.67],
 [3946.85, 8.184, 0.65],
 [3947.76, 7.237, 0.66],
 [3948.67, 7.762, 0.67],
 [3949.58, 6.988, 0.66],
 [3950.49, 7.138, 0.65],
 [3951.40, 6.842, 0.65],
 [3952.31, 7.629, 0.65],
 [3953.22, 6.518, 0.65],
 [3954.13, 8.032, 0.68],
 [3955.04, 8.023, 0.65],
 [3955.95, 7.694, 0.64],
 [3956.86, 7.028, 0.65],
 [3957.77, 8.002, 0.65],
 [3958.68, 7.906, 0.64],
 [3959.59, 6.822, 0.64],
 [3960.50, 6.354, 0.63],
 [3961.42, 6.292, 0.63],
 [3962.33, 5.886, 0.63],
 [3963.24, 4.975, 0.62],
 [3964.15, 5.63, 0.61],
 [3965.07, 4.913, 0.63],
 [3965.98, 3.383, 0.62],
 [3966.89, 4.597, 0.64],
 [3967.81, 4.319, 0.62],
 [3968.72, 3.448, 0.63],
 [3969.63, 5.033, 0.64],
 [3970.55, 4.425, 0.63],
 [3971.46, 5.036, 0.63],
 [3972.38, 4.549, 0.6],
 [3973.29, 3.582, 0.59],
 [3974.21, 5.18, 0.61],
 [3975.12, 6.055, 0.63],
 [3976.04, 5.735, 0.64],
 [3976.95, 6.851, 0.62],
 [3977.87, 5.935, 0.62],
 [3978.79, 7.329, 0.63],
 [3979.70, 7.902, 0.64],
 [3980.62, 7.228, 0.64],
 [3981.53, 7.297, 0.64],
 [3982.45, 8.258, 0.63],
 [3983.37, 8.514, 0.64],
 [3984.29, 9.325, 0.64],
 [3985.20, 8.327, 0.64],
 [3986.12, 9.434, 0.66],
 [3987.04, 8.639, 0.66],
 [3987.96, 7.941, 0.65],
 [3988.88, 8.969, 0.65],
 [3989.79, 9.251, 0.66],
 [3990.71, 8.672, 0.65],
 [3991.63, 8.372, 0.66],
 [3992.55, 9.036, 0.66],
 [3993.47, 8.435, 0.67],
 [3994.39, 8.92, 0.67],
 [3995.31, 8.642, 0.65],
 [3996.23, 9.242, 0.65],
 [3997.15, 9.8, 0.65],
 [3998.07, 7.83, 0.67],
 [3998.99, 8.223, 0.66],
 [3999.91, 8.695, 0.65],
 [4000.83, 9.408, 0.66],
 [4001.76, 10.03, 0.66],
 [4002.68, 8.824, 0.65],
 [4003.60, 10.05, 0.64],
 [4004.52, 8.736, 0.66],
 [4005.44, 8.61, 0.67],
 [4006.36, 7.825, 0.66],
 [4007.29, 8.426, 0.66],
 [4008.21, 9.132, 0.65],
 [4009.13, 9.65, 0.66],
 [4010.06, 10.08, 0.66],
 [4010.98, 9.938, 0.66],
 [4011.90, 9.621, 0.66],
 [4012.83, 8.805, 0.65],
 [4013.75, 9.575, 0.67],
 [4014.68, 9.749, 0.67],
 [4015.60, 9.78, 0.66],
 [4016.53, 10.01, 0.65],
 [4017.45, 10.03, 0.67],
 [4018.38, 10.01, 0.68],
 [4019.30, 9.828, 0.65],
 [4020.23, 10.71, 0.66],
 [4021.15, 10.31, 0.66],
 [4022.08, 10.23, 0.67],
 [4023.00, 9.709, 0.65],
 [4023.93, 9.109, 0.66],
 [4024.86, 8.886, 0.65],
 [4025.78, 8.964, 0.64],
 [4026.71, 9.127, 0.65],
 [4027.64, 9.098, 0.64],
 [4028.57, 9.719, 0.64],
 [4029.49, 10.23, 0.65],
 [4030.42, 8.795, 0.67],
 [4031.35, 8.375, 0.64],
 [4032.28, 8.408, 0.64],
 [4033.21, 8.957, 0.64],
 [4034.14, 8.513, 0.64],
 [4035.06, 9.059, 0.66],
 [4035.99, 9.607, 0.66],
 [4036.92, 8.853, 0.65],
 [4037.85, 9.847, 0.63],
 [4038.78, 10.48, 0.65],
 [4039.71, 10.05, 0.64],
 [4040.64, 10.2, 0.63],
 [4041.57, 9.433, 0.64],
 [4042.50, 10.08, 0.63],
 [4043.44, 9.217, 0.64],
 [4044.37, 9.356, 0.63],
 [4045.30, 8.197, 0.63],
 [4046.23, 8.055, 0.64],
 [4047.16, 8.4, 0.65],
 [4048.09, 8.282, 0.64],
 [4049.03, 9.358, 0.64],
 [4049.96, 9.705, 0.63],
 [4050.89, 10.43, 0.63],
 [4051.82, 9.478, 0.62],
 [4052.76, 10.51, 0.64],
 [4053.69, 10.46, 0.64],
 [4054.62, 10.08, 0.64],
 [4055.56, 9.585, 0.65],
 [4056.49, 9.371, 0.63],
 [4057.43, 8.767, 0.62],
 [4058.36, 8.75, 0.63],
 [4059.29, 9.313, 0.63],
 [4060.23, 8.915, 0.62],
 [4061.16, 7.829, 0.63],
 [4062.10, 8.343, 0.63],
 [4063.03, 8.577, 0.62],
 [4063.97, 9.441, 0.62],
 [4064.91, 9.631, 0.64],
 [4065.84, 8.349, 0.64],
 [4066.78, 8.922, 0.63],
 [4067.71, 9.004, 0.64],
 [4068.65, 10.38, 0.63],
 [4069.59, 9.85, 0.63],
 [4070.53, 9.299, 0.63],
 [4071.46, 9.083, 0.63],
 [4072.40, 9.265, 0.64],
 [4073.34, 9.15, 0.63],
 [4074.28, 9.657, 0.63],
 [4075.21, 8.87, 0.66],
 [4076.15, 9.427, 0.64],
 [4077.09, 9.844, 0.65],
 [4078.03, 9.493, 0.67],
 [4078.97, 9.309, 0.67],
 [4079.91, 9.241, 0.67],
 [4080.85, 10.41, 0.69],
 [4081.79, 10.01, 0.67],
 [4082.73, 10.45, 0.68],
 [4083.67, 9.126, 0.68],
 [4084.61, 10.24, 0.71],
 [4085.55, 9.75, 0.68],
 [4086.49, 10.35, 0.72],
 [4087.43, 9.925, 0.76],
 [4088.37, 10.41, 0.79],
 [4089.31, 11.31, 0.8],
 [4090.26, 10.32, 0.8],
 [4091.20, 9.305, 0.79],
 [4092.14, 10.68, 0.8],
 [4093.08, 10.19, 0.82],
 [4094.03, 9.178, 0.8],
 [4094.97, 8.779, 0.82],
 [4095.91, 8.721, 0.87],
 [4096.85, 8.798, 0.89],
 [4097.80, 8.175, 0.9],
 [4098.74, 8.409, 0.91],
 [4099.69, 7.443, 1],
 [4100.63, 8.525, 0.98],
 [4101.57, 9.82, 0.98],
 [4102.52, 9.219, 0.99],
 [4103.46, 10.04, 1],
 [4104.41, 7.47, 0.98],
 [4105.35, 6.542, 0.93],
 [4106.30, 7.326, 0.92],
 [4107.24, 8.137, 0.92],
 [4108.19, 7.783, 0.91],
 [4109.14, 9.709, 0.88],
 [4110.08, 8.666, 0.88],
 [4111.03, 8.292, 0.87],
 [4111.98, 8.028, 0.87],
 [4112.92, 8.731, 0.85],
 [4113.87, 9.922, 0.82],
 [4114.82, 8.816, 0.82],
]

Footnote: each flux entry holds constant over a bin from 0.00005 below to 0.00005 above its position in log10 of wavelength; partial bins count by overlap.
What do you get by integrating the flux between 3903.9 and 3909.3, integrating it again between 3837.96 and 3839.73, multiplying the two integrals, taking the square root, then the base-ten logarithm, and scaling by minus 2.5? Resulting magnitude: -3.1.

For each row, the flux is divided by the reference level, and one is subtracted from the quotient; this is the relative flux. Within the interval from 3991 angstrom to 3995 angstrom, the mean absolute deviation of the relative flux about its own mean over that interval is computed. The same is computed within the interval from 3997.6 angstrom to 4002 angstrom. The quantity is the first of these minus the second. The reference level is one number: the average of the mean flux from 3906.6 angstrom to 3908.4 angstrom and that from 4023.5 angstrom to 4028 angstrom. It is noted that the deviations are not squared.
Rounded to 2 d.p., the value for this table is -0.05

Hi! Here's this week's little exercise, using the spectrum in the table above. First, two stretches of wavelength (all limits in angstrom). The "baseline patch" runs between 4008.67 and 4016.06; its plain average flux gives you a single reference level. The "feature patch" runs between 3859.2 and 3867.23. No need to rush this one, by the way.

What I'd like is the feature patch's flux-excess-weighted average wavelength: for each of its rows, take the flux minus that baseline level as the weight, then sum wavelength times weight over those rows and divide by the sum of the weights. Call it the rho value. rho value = 3863.1 angstrom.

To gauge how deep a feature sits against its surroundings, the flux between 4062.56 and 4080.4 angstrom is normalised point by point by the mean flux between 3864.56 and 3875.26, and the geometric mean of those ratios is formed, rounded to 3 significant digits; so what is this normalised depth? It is 1.42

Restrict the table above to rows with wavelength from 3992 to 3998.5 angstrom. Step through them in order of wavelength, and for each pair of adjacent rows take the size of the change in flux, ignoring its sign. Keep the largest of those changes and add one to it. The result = 2.97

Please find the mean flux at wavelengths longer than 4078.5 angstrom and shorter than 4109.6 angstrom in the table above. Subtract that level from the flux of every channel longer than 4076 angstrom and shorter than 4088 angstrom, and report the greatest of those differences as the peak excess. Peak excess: 1.2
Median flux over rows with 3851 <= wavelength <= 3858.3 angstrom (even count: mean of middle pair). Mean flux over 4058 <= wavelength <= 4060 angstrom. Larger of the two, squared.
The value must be 82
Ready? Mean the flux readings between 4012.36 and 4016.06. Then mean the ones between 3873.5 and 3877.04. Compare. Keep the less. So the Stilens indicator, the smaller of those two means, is 7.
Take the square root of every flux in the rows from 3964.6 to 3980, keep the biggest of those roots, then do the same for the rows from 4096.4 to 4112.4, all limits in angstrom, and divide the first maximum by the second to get 0.89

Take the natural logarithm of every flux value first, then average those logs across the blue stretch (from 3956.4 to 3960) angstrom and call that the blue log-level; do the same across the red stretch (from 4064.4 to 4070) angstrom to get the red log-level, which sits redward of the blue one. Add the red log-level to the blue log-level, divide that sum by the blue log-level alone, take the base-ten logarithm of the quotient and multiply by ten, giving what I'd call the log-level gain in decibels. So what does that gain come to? 3.25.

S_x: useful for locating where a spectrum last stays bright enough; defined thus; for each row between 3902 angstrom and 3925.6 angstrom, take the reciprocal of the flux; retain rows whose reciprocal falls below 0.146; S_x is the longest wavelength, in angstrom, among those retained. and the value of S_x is 3924.19 angstrom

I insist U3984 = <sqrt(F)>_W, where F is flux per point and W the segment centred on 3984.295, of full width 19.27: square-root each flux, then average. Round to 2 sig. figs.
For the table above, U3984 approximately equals 2.8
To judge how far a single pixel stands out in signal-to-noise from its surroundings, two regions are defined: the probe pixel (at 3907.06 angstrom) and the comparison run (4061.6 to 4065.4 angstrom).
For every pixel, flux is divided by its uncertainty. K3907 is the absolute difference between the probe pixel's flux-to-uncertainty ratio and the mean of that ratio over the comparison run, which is 4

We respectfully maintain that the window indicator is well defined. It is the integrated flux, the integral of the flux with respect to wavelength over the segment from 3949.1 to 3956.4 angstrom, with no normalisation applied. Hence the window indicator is 54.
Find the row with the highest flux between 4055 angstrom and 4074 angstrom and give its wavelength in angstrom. 4068.65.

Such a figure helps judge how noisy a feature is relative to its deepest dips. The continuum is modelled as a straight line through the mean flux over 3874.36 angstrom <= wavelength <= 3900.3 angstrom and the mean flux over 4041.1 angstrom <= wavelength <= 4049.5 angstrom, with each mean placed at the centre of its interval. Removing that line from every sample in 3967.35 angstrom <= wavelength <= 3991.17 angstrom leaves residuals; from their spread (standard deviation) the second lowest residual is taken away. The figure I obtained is 6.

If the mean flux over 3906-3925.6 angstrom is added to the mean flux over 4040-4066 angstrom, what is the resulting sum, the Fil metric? 16.7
